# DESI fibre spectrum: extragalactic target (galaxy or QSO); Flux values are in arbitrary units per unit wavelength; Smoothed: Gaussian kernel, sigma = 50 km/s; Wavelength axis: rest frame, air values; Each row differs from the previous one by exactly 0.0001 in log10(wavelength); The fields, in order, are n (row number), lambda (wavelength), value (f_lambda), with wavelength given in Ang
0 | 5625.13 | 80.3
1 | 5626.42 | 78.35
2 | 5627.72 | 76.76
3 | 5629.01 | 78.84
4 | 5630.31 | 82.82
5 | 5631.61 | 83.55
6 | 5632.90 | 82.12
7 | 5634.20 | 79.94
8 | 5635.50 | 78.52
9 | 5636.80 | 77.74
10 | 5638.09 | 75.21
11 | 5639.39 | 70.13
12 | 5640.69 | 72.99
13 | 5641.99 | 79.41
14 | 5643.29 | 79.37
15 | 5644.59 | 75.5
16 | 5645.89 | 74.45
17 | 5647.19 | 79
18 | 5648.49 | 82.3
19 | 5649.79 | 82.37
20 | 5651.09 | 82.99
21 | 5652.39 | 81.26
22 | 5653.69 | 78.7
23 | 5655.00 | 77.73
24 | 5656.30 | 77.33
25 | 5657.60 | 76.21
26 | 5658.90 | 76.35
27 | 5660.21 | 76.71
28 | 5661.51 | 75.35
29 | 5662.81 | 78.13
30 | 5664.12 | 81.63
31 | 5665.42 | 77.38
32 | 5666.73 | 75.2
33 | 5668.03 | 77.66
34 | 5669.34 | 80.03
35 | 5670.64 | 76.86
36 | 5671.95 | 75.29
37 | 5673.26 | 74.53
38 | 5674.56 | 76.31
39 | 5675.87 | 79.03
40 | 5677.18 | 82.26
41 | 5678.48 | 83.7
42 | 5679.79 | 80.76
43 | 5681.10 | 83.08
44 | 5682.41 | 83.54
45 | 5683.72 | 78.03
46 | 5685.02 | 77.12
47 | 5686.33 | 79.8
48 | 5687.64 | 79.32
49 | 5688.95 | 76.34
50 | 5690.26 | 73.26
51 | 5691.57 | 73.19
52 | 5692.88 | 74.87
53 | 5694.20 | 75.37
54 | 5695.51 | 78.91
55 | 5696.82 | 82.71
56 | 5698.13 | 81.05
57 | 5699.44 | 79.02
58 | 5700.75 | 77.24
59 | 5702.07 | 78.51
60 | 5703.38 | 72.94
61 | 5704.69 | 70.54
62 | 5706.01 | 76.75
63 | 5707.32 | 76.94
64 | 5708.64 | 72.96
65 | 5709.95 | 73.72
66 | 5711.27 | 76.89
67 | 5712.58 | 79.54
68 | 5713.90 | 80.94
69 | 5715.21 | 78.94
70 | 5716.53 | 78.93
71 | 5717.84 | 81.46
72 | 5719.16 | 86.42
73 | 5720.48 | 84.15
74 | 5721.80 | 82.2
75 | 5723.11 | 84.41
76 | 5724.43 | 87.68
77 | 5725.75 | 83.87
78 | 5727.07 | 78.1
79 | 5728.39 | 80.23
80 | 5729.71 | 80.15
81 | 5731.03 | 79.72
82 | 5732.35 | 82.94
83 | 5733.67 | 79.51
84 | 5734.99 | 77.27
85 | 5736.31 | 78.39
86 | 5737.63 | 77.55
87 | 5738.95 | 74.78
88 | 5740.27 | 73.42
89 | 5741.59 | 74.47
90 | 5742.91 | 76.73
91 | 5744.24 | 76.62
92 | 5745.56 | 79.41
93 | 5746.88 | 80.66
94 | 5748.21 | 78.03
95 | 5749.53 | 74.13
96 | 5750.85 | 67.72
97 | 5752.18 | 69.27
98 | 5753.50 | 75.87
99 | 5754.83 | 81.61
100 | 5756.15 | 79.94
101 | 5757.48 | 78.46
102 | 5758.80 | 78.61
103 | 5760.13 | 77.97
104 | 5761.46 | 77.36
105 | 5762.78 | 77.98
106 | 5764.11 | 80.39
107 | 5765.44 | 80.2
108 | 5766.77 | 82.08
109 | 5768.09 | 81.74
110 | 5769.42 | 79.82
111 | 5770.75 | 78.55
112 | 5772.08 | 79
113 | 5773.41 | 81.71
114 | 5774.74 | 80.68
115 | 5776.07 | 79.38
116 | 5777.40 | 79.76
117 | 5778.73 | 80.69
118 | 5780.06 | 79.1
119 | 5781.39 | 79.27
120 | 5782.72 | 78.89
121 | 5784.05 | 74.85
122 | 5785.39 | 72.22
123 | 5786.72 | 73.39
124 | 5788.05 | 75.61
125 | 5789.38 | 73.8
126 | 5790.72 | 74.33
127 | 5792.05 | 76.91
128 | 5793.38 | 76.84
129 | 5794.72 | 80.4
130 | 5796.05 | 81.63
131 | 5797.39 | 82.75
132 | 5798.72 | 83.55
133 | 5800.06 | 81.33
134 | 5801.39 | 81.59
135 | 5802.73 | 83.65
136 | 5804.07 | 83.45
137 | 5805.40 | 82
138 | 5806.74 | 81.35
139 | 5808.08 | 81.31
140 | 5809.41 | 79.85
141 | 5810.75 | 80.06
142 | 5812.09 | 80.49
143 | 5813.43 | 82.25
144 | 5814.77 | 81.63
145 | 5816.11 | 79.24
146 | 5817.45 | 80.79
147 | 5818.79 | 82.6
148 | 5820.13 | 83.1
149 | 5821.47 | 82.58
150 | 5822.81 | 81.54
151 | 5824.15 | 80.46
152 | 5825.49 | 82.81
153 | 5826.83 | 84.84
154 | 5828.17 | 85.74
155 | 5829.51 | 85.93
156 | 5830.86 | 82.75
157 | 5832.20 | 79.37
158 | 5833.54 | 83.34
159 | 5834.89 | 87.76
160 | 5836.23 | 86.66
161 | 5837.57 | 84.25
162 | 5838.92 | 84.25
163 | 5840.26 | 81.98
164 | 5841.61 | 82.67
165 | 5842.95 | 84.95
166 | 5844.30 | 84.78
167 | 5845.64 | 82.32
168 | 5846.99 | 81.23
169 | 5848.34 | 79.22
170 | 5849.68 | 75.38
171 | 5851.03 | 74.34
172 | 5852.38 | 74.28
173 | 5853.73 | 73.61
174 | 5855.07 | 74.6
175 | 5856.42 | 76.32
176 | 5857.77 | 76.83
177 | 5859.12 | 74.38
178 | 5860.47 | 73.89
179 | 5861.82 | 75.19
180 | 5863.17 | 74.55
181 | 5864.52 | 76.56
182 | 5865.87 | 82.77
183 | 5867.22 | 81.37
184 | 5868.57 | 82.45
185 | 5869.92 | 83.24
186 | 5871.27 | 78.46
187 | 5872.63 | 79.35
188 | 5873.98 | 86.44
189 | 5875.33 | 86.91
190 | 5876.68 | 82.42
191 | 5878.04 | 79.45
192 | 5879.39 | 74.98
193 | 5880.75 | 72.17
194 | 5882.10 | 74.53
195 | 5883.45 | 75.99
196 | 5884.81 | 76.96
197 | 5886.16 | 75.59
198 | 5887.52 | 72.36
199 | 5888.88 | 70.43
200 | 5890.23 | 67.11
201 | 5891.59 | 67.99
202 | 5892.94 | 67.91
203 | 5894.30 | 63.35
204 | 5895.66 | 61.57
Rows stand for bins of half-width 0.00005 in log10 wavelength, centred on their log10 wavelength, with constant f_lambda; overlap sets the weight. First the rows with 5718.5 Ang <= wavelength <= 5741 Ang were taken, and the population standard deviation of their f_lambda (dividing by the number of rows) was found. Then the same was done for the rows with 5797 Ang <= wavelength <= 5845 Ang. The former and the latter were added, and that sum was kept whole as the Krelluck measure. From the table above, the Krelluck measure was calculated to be 5.83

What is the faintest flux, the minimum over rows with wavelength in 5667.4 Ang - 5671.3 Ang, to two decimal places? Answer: 76.86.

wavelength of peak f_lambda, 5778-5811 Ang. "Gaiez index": 5802.73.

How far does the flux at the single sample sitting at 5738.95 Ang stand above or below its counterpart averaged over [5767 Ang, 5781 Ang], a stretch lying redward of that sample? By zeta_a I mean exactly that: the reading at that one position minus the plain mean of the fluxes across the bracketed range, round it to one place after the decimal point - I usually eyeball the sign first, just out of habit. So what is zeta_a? -5.3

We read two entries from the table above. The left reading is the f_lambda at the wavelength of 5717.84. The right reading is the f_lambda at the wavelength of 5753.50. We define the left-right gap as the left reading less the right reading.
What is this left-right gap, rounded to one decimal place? 5.6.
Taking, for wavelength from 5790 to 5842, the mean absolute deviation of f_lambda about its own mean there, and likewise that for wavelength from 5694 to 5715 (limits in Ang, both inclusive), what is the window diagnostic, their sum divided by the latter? 1.72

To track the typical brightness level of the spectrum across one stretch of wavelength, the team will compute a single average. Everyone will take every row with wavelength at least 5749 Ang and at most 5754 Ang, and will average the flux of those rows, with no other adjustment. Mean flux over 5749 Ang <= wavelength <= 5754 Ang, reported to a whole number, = 72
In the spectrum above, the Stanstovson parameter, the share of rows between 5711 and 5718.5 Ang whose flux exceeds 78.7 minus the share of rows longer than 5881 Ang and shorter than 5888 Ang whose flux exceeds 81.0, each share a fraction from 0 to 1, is 0.83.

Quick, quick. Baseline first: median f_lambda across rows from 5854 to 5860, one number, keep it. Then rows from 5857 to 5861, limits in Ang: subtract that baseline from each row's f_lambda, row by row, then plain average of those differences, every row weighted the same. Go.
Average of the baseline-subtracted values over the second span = -0.4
